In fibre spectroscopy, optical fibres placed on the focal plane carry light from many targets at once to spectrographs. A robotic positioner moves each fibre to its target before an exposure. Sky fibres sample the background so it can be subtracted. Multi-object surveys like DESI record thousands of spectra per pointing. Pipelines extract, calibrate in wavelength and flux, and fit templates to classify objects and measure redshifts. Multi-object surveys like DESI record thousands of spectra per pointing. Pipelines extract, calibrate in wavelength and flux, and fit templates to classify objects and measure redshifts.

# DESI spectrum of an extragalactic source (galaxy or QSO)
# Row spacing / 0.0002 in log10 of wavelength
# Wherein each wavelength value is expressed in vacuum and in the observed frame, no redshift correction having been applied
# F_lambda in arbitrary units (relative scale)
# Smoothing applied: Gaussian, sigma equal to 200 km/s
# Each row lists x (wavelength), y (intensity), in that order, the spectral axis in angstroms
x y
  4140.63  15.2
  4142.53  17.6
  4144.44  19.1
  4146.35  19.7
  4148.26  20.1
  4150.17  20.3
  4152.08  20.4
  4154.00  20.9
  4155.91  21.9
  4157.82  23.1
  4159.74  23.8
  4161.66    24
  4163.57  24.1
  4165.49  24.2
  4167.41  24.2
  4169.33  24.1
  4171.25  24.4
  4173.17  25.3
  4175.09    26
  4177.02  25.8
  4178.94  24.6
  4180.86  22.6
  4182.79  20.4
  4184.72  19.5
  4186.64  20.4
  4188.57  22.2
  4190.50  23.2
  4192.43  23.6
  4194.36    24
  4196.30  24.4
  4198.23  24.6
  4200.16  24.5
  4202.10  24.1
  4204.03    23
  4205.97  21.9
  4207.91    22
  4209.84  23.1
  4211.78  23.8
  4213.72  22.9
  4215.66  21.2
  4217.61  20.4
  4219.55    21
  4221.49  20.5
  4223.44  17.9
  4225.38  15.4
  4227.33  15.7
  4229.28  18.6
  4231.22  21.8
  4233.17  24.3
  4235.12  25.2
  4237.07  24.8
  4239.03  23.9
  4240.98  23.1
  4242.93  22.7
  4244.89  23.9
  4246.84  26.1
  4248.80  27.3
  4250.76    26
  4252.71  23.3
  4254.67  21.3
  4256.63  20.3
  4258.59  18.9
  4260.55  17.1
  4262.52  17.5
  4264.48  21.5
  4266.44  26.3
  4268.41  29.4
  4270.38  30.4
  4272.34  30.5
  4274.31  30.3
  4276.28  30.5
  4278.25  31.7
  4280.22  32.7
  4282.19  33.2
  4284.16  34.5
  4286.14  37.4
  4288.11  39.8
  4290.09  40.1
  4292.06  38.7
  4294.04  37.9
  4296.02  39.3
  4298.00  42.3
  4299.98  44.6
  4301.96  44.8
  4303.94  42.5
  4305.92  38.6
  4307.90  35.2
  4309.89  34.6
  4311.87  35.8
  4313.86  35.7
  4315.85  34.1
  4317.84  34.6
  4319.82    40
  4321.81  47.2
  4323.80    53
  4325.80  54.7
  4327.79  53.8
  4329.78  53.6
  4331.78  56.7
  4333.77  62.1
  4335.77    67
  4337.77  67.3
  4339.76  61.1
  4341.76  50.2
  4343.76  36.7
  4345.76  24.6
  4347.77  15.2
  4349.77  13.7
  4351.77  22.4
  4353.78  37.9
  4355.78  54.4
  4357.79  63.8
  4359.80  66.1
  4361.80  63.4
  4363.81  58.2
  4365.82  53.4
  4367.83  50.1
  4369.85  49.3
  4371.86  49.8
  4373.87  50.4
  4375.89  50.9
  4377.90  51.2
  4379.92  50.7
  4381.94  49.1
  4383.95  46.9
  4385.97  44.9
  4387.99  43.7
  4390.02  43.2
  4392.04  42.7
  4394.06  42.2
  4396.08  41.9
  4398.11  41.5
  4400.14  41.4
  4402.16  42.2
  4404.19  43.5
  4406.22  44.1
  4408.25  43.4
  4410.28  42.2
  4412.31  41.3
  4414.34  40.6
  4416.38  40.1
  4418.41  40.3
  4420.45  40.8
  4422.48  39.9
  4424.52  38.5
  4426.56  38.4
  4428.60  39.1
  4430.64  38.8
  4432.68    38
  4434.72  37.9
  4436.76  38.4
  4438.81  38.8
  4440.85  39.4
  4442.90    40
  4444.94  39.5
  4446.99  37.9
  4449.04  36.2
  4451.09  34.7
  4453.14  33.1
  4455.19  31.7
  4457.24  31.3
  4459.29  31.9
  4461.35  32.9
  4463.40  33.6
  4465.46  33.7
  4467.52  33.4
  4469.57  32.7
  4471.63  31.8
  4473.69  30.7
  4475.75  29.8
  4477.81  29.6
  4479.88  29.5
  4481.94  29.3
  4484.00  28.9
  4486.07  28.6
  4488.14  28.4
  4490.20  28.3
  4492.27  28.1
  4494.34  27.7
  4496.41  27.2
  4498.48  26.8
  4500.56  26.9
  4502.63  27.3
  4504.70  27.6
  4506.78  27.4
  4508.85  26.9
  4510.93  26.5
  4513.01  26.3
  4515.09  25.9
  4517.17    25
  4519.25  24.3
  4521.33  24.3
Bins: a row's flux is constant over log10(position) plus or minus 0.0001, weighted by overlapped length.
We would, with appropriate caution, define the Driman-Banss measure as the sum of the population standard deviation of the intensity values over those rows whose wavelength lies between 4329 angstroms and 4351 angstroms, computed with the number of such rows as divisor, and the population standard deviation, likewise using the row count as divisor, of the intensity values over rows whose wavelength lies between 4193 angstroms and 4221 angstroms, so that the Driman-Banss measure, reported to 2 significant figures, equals 21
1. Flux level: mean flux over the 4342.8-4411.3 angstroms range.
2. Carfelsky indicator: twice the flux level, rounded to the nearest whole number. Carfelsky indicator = 89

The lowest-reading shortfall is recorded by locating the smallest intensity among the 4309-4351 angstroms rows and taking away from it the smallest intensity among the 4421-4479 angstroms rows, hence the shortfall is -16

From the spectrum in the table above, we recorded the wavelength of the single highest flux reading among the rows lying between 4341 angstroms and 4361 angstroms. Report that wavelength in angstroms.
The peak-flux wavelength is 4359.80 angstroms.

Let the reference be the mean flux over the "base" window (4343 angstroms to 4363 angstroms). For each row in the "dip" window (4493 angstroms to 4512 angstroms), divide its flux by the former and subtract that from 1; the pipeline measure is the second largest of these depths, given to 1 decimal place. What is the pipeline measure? 0.3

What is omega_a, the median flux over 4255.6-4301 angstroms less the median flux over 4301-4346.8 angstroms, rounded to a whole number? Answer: -13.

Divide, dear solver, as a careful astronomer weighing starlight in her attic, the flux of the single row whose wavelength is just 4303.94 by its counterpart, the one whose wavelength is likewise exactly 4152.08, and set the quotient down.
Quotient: 2.1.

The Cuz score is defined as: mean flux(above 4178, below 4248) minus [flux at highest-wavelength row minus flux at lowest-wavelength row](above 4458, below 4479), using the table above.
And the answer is 25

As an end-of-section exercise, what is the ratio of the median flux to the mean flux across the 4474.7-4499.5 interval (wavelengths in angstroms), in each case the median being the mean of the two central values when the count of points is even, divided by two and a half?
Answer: 0.400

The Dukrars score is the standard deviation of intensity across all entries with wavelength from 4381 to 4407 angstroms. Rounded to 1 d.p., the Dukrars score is 2.2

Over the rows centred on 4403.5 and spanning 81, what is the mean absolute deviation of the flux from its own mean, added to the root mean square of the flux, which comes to 48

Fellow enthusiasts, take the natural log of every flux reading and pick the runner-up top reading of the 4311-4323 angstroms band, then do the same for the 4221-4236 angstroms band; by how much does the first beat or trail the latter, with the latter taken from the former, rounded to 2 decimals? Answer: 0.50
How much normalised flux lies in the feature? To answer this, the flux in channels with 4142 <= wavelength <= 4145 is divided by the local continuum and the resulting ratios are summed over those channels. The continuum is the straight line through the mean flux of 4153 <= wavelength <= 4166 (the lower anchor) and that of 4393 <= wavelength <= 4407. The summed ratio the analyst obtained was 1.7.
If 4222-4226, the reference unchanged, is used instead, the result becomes 1.2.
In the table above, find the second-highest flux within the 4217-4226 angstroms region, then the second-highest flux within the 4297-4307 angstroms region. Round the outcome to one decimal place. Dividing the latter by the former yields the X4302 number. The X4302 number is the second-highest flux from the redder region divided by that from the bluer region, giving 2.2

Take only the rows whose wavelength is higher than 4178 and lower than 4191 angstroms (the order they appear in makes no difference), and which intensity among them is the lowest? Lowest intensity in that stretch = 19.5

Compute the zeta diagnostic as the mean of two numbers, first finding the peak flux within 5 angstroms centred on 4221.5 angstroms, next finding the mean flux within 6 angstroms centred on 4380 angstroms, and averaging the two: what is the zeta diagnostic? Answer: 36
